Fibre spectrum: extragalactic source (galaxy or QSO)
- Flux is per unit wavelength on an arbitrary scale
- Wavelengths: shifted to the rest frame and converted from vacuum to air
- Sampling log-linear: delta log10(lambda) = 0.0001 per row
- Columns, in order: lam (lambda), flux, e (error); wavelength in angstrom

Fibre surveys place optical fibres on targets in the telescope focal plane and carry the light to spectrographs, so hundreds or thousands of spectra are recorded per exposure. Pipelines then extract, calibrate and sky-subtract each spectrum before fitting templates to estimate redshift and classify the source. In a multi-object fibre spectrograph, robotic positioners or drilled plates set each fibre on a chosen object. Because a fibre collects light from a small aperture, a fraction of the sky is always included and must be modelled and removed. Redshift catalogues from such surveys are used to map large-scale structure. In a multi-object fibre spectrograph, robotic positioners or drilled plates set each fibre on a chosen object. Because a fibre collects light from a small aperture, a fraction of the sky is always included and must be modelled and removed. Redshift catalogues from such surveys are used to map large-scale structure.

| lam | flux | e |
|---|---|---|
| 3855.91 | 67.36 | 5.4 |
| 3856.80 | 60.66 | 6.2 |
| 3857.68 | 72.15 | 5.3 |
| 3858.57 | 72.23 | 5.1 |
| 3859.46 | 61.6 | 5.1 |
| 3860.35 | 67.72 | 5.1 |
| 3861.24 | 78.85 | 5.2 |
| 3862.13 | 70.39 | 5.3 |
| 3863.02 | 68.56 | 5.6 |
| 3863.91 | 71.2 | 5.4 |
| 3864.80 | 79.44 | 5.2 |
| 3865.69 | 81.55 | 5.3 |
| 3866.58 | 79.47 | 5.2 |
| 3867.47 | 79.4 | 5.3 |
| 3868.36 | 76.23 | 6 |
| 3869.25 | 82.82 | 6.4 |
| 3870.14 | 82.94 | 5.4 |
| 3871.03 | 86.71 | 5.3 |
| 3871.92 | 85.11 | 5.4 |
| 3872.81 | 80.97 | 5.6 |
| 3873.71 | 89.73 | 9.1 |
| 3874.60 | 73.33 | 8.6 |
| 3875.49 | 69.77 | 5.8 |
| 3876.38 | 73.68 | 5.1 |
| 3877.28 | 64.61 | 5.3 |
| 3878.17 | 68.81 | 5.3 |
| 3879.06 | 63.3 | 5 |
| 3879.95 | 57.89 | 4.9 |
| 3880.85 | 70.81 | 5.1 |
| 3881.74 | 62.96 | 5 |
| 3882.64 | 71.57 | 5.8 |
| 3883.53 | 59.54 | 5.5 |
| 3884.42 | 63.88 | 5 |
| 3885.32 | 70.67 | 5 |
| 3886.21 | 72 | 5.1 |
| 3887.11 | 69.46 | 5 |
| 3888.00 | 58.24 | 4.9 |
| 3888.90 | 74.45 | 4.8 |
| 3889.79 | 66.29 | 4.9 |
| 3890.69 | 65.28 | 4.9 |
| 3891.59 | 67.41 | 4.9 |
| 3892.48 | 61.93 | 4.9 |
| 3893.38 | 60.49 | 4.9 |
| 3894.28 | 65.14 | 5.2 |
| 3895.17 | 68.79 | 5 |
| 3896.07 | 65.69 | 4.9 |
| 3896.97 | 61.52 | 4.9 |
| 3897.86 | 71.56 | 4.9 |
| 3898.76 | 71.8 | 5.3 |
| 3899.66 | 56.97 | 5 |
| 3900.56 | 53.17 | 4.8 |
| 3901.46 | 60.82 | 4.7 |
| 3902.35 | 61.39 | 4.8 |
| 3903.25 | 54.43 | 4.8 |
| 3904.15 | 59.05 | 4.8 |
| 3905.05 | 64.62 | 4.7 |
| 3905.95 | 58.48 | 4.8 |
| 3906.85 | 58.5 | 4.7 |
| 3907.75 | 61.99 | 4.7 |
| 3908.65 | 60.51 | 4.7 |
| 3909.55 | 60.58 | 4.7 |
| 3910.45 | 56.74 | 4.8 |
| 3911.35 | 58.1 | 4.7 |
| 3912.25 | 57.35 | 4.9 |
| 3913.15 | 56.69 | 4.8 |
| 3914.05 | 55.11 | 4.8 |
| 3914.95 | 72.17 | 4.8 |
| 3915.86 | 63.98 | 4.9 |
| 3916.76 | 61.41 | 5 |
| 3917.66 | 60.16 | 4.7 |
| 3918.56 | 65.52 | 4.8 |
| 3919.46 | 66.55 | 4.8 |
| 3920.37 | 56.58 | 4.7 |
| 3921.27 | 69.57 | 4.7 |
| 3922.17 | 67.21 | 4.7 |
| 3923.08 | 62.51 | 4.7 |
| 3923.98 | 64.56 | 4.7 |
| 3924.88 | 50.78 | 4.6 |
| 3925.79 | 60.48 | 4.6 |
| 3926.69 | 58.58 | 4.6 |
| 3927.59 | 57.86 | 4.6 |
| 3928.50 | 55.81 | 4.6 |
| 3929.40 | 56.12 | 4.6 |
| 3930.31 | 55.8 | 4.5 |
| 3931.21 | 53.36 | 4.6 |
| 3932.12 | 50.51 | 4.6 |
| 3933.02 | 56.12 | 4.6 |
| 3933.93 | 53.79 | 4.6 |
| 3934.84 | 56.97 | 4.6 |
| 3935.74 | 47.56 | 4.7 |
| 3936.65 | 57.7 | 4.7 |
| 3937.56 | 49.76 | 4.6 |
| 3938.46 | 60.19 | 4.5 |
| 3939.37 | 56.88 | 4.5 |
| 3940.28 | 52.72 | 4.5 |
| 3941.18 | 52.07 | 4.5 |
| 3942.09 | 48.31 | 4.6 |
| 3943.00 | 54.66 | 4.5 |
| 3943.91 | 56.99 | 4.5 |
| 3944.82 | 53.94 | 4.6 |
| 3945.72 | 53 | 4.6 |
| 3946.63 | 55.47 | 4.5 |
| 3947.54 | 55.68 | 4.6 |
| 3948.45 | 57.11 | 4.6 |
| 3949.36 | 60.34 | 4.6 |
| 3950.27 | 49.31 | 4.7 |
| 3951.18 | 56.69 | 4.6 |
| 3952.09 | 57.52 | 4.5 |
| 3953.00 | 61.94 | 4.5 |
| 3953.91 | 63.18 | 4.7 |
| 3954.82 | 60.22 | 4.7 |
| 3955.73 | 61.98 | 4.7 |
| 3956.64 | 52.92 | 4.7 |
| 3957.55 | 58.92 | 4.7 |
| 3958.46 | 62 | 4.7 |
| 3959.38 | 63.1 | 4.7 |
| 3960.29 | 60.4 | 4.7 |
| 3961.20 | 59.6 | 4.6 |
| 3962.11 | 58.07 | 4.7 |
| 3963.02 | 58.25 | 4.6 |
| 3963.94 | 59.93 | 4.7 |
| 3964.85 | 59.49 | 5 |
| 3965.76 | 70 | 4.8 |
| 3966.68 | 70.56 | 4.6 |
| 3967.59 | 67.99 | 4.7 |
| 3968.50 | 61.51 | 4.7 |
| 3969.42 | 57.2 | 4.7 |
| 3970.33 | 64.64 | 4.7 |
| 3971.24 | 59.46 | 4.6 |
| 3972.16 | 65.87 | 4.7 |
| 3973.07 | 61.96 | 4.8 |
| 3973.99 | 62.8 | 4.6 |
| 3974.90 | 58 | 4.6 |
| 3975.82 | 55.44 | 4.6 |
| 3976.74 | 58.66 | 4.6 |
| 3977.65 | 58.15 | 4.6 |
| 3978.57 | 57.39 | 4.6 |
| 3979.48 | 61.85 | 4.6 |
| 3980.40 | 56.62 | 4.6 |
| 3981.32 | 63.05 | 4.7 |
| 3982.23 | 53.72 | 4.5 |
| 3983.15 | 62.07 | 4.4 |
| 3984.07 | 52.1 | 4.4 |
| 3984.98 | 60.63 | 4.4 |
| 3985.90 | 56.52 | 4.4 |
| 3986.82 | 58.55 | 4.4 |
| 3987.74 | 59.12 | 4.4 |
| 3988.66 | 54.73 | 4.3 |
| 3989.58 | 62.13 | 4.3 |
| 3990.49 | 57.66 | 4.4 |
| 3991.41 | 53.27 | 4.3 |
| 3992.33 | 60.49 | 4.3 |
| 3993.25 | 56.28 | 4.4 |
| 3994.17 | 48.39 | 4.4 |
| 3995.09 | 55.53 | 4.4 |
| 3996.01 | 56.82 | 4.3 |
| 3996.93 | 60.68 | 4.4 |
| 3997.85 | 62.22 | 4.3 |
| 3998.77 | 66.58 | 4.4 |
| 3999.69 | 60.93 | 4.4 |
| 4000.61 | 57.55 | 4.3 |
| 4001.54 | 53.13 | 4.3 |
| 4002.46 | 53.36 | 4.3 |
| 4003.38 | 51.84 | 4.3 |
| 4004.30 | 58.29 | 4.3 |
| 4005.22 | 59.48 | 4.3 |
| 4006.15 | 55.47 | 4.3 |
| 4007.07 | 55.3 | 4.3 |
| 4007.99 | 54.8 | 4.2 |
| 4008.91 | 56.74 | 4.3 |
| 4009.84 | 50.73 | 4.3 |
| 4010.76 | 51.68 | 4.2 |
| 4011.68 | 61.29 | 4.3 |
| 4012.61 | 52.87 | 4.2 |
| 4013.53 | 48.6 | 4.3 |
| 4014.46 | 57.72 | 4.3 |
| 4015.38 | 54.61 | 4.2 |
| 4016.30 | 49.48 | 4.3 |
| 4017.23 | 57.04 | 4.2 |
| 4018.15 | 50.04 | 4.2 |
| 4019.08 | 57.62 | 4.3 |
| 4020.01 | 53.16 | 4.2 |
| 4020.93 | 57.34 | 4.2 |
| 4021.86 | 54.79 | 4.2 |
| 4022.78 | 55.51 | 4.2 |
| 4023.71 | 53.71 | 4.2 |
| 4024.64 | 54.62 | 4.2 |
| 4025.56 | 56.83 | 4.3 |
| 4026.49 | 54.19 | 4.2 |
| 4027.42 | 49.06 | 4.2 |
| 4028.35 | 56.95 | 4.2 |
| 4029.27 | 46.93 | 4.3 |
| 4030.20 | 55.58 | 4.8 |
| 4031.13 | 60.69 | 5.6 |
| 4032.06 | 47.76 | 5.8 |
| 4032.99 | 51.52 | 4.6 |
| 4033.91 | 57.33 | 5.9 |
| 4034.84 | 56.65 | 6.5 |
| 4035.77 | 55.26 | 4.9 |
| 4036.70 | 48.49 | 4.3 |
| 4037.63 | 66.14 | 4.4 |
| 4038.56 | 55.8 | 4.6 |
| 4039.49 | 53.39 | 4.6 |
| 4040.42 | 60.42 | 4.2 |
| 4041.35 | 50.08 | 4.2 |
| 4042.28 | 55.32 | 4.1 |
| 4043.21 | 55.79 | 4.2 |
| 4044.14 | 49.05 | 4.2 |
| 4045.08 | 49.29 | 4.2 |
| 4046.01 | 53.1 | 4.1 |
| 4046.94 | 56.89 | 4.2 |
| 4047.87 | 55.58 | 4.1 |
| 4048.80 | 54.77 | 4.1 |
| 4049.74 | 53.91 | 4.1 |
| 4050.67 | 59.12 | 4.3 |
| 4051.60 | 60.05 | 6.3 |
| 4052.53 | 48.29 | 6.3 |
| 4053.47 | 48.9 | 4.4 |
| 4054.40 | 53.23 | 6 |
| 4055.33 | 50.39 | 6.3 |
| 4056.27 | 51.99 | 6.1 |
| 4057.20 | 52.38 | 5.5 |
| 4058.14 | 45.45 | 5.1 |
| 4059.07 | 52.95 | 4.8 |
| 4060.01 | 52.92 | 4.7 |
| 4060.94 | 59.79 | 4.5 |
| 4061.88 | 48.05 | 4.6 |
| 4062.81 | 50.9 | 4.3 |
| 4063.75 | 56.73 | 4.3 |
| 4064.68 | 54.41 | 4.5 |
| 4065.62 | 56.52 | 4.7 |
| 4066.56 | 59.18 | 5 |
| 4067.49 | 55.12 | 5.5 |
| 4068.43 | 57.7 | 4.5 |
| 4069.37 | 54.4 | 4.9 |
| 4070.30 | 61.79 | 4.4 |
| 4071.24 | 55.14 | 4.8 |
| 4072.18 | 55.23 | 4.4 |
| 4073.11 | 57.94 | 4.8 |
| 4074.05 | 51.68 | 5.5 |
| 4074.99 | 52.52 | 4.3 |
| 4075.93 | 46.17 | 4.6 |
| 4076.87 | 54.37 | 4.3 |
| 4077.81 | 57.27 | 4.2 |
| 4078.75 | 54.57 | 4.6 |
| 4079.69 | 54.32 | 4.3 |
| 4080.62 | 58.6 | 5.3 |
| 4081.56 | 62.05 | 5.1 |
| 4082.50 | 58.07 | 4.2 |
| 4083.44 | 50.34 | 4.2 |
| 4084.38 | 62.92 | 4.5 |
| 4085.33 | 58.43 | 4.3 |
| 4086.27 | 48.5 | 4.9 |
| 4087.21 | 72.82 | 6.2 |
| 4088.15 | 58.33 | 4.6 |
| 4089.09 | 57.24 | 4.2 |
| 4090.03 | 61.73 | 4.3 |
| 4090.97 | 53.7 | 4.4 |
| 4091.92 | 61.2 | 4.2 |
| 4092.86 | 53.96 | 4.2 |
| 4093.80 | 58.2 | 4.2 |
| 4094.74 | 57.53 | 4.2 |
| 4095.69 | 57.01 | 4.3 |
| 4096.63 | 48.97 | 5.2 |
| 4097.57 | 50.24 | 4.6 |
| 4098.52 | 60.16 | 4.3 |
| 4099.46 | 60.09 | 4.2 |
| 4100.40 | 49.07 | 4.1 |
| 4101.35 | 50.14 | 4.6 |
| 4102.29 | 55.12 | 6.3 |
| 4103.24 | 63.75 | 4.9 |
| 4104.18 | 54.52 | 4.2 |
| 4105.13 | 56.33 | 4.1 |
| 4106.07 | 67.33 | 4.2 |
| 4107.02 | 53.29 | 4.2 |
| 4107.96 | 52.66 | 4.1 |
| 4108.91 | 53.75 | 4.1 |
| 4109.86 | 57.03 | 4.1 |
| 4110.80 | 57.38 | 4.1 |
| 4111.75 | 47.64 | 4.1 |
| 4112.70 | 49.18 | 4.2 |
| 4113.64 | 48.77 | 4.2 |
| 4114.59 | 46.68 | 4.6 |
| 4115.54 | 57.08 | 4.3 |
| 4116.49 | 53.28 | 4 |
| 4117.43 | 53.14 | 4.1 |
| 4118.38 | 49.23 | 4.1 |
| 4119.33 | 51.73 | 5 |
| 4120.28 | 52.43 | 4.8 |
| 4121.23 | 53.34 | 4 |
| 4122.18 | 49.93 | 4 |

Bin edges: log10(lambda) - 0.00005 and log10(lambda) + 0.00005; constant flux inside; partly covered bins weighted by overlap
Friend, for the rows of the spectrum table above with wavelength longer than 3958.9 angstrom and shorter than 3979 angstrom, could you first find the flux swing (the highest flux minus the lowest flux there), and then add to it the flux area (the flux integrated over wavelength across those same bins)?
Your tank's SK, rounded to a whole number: 1247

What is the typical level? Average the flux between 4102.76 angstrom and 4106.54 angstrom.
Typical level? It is 60.5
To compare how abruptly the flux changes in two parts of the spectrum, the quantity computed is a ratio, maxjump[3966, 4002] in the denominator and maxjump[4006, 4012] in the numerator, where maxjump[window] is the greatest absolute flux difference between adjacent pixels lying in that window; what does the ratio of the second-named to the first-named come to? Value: 1.0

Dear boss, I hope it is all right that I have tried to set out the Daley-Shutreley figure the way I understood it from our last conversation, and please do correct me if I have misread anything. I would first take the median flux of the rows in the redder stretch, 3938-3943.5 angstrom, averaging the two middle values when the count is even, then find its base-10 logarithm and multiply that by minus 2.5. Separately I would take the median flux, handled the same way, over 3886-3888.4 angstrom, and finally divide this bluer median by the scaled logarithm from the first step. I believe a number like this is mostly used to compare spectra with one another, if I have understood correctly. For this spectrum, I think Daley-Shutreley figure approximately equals -16.1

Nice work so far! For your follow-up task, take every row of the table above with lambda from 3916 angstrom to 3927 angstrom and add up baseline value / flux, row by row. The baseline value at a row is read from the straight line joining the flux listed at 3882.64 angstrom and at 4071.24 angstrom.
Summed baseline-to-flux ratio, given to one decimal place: 13.3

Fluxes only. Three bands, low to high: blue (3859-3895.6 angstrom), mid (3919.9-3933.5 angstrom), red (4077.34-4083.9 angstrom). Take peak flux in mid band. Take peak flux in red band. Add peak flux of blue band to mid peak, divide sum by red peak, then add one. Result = 3.57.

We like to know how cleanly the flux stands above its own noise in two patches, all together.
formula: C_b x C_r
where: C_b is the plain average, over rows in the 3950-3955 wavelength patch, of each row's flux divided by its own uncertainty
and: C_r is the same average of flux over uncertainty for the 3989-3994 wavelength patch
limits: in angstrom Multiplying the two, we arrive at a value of 168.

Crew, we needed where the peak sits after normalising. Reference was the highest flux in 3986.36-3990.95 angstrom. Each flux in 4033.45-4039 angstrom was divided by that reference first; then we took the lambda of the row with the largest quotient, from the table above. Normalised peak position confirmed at 4037.63 angstrom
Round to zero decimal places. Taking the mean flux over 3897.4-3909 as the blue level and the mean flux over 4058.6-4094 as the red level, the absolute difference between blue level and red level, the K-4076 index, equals 5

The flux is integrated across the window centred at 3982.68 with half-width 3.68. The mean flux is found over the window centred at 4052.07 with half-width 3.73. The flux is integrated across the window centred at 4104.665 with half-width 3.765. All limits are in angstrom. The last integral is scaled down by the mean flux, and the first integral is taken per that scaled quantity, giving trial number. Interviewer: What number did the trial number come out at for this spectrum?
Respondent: 54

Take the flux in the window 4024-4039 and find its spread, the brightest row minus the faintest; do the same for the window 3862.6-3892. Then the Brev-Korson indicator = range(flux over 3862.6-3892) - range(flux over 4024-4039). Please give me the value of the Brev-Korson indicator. 13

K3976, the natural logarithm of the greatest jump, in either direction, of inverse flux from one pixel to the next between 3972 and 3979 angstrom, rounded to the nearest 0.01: -6.63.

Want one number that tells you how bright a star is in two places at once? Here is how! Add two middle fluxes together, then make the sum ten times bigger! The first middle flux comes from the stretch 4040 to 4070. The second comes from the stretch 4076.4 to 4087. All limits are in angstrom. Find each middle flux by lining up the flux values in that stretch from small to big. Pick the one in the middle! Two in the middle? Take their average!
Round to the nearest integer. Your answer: 1114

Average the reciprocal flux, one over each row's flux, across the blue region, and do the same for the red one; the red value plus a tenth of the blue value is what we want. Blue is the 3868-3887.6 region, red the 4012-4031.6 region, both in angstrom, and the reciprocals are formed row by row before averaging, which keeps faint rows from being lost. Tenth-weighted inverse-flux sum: 0.0199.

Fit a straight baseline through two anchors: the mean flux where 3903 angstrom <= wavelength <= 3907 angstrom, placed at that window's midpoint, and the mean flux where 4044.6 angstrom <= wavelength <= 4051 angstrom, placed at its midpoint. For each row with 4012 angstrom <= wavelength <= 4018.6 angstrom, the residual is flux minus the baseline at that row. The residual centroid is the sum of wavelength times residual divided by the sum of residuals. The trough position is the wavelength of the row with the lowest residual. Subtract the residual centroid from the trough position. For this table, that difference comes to -1.8 angstrom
